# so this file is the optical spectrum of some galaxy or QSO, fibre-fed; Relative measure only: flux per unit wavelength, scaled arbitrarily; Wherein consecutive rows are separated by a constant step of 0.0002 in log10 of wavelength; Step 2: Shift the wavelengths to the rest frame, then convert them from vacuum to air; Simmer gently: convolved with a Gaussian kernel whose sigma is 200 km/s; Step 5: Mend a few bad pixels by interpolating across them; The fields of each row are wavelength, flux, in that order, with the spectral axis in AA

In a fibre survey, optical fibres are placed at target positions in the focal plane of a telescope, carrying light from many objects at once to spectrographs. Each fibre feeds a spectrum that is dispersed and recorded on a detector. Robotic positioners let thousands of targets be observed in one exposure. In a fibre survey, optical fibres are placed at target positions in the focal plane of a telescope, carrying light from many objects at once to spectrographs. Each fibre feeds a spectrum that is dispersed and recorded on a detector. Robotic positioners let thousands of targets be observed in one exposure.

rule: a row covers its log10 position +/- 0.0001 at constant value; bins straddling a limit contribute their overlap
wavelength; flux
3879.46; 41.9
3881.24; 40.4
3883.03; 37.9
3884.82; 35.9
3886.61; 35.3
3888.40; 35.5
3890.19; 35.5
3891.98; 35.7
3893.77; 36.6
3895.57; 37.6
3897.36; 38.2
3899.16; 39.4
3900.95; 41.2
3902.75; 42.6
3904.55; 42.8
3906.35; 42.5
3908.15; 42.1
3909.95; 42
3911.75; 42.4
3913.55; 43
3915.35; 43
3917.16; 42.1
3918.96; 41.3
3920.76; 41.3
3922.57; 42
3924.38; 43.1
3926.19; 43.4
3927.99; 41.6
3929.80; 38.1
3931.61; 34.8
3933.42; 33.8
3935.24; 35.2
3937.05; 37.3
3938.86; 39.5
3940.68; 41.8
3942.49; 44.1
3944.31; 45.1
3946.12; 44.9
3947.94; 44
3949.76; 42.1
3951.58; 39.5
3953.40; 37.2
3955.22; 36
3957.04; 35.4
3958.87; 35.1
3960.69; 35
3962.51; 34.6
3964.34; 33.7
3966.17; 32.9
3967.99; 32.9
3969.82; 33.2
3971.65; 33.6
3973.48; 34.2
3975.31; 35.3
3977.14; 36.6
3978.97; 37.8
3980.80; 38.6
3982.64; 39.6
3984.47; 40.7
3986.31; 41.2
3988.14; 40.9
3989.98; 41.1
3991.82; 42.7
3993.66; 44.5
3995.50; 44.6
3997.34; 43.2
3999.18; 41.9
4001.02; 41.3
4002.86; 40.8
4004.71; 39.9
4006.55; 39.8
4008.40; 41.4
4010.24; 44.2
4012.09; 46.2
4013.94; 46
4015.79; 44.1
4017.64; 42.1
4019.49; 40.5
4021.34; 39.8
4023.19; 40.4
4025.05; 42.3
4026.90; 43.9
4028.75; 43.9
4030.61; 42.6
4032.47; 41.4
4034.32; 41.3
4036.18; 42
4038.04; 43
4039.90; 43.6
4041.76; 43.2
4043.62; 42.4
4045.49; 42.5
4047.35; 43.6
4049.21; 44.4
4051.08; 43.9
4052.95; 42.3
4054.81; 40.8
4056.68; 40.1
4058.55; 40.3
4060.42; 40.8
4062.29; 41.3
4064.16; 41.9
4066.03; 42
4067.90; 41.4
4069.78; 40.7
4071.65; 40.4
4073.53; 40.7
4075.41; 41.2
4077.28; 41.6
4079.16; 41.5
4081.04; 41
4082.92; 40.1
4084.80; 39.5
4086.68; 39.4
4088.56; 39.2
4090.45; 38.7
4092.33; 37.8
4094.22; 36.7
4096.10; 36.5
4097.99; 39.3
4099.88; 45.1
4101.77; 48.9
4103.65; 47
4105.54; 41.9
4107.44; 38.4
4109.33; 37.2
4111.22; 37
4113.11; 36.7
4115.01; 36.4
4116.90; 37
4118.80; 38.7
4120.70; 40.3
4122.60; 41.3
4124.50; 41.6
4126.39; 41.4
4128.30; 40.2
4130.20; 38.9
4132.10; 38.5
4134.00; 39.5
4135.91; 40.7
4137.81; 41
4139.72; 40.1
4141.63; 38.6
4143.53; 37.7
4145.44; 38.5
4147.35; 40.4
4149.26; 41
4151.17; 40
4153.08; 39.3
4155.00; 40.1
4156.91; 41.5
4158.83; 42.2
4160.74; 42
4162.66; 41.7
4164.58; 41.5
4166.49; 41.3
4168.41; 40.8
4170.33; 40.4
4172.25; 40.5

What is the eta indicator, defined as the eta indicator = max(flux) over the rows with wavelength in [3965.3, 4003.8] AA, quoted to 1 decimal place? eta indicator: 44.6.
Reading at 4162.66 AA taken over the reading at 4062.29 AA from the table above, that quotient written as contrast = 1.01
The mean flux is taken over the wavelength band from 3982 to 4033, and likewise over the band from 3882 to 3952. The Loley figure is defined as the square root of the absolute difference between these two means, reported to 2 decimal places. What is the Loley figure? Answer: 1.44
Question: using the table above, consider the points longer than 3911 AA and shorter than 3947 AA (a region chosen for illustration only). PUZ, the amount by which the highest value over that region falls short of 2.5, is -42.6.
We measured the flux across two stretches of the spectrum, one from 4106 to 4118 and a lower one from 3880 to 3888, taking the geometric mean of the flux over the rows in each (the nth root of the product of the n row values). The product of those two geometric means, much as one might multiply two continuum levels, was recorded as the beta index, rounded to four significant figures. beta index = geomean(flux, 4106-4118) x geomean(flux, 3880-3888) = 1385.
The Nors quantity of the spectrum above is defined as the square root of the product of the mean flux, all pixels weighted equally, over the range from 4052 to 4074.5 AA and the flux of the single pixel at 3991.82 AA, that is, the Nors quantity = 41.9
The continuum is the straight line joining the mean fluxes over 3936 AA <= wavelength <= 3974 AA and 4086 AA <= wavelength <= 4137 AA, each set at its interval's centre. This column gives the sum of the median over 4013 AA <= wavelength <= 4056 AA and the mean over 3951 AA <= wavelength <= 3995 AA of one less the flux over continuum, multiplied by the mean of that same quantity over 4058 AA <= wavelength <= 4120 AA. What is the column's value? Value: 0.0013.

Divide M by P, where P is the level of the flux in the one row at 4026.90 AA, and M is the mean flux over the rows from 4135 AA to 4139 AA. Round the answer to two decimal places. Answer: 0.93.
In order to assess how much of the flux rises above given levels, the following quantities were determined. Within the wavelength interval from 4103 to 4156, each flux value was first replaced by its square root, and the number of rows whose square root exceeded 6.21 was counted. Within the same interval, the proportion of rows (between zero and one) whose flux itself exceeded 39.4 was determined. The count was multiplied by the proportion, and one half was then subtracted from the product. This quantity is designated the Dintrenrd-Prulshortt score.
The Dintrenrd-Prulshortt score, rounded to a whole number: 10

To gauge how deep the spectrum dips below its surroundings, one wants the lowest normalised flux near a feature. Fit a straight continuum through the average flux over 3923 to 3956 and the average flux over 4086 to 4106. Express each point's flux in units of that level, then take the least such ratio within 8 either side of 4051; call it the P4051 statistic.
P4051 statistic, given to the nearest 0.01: 0.98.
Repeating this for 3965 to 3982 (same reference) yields 0.82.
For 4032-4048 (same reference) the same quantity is 1.02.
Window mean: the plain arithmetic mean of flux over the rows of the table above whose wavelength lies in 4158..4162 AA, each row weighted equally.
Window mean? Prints 42.1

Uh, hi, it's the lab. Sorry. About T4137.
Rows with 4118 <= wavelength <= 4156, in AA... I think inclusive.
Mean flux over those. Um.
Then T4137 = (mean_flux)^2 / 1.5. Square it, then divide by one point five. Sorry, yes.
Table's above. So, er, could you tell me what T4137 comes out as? 1061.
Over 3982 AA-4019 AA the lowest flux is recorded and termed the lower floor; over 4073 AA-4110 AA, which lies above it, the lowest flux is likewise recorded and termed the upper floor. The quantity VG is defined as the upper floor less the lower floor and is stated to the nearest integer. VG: -3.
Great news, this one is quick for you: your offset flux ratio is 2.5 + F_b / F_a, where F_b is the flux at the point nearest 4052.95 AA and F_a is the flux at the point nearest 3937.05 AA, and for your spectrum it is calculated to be 3.63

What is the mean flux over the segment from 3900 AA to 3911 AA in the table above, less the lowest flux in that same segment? 1.0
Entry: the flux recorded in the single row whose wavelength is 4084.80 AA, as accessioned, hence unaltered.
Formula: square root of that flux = 6.3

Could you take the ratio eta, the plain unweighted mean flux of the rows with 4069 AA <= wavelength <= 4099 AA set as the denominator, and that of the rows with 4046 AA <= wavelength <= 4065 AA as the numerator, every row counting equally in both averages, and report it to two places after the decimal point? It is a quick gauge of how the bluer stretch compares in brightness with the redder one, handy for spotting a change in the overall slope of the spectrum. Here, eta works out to 1.06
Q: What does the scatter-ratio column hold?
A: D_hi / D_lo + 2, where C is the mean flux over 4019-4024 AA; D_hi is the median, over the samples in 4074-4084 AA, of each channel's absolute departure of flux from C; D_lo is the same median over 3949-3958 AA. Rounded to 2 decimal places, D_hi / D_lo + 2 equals 2.32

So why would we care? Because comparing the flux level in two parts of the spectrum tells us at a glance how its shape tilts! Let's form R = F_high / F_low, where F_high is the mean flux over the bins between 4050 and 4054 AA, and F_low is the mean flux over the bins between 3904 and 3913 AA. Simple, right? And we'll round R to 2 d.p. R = 1.02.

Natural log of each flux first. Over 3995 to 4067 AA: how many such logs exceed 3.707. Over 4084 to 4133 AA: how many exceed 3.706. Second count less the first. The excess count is -25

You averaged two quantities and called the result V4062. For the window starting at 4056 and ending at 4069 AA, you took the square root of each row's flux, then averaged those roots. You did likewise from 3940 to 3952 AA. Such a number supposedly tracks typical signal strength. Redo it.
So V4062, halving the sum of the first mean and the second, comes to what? 6.49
